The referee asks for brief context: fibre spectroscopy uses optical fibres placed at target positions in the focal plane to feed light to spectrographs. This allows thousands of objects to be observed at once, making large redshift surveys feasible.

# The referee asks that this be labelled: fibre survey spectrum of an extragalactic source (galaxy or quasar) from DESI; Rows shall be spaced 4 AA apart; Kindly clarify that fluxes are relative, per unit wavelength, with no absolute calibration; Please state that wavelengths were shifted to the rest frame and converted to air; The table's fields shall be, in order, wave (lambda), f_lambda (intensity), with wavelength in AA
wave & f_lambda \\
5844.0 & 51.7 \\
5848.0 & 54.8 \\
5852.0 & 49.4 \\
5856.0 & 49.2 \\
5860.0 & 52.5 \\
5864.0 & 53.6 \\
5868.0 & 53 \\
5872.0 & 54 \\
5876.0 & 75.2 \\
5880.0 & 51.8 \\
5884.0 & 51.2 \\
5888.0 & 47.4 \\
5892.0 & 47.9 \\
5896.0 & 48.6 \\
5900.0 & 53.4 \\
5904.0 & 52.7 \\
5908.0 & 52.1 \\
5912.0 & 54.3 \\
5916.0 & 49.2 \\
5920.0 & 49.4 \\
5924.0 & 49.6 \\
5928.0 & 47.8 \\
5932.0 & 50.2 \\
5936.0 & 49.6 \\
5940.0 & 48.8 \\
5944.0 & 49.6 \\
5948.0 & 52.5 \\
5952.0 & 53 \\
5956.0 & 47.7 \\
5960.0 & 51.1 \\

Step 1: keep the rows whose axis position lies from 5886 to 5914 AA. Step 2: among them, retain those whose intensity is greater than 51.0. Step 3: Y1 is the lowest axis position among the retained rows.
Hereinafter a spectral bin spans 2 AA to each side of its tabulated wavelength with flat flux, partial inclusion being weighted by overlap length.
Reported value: 5900.0 AA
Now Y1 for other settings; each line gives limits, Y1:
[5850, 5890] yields 5860.0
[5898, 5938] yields 5900.0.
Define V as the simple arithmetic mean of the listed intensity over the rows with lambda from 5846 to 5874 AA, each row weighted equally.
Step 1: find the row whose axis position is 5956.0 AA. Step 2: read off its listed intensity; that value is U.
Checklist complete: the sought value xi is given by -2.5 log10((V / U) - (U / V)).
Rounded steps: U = 47.7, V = 52.4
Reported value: 1.82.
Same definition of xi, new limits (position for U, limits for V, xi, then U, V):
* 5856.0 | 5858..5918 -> 2.03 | 49.2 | 53.1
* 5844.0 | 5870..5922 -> 3.38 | 51.7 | 52.9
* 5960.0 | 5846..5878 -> 2.02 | 51.1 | 55.2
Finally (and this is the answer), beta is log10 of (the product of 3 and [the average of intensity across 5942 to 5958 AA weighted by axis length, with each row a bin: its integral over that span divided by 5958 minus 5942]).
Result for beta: 2.182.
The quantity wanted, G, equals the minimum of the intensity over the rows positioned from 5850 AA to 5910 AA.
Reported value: 47.4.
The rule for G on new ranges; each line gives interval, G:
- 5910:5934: 47.8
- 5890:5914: 47.9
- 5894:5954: 47.8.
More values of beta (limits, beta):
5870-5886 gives 2.241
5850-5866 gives 2.186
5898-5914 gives 2.202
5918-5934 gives 2.170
